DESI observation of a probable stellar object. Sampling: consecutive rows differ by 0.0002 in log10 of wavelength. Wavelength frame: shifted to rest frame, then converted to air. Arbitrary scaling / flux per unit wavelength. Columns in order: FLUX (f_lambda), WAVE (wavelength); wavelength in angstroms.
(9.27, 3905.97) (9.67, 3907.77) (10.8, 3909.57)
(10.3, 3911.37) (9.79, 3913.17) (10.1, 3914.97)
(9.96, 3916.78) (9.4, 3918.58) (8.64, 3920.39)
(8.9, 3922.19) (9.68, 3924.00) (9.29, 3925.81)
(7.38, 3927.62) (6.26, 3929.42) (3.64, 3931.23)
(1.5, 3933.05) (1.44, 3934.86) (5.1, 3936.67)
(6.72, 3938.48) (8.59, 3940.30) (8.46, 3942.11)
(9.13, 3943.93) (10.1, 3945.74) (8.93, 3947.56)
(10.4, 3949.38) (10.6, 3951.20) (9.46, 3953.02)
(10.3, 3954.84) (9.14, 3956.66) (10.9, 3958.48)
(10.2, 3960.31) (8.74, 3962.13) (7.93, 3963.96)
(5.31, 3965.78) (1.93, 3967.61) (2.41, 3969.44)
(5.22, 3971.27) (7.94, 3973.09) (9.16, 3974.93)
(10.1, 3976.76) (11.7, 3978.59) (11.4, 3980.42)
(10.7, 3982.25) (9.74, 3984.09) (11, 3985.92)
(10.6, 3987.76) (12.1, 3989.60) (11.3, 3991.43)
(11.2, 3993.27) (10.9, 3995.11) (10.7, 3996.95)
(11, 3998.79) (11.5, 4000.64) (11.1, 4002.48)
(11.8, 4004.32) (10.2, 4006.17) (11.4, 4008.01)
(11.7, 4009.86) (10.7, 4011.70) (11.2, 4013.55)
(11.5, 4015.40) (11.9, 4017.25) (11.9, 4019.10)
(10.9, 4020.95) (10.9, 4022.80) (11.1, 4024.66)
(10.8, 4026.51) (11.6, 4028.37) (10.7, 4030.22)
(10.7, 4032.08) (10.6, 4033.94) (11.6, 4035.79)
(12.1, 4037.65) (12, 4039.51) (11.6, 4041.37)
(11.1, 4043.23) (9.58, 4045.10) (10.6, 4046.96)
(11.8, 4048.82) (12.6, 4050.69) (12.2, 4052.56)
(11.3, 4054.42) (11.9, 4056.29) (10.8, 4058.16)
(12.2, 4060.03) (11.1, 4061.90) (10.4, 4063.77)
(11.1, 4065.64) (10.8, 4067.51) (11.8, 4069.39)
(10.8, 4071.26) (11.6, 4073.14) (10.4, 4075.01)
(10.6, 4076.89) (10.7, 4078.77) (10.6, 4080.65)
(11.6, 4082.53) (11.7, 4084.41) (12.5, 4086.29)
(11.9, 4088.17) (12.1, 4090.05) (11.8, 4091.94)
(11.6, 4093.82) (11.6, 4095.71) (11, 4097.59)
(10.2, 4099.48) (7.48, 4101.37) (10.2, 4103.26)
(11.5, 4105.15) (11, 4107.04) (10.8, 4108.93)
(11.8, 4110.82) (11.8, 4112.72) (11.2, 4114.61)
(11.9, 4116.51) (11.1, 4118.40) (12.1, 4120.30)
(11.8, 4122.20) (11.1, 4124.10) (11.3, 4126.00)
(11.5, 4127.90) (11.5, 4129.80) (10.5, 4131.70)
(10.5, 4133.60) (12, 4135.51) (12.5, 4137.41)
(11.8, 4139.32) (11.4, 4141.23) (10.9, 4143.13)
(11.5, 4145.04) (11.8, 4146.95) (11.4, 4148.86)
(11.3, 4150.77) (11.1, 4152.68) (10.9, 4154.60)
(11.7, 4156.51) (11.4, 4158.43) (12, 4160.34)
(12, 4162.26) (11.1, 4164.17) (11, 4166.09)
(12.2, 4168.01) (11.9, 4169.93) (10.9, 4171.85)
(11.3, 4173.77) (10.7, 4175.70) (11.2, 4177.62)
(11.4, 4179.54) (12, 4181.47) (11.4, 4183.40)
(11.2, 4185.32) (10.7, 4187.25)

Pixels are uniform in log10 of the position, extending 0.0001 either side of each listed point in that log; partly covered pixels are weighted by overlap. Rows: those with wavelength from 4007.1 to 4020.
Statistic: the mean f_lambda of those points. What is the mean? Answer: 11.5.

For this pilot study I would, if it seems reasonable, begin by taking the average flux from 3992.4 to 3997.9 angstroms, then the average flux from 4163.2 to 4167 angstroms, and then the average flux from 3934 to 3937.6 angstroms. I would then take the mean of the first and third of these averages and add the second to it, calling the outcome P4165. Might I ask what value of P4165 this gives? 18.2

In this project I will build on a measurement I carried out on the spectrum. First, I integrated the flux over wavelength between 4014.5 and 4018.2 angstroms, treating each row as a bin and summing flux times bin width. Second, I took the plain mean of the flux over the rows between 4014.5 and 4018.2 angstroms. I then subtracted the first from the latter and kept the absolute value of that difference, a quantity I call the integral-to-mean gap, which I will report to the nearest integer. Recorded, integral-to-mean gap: 32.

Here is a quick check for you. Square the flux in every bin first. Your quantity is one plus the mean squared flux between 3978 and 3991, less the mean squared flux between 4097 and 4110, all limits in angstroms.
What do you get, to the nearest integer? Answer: 15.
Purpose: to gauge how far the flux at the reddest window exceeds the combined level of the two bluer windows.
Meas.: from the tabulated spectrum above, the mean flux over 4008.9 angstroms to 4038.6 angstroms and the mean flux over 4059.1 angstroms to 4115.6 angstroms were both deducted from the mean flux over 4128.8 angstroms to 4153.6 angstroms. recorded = -11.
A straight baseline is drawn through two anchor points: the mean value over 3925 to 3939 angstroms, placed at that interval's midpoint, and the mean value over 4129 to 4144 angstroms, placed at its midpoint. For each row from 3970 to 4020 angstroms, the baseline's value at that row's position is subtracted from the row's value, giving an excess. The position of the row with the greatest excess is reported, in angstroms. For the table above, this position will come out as 3989.60 angstroms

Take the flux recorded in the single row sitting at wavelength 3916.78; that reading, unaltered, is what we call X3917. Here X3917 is 9.96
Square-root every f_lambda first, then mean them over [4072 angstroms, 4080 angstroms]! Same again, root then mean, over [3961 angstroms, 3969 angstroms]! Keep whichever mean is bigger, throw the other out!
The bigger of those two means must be 3.29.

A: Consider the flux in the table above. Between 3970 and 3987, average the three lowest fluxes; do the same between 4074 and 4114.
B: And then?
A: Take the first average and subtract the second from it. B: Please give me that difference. -1.9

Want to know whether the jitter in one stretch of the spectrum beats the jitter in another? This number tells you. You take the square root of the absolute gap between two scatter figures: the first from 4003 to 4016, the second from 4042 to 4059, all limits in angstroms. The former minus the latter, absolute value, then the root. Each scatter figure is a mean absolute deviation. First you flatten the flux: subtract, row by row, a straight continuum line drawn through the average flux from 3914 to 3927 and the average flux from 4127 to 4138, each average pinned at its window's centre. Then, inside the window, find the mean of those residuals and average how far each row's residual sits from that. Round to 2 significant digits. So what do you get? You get 0.51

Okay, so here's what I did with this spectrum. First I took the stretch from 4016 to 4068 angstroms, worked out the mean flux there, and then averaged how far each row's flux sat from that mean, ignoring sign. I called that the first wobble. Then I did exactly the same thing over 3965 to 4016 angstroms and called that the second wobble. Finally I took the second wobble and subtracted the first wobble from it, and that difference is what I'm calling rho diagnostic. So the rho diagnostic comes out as 1.4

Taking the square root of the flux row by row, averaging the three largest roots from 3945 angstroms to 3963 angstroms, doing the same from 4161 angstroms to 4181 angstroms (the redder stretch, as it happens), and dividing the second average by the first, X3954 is 1.06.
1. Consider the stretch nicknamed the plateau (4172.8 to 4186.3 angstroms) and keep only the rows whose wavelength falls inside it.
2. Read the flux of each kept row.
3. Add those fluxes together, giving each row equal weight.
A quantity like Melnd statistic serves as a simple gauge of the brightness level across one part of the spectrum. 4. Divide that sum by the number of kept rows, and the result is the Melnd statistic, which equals 11.3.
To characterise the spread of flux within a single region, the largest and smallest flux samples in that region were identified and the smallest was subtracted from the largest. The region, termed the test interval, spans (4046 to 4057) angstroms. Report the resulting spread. 2.0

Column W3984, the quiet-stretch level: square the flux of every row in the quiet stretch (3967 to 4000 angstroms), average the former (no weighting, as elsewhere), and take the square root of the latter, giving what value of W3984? 9.9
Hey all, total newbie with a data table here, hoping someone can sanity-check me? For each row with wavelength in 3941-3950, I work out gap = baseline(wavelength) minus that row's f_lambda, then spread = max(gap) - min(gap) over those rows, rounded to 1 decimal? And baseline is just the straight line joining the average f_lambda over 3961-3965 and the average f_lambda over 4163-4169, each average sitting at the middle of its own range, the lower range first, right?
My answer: 1.8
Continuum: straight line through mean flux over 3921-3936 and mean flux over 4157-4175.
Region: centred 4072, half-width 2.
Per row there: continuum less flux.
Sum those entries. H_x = -3.7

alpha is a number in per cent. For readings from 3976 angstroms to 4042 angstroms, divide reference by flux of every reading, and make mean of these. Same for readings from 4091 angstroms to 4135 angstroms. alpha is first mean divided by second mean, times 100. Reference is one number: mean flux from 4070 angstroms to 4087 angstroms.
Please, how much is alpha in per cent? 99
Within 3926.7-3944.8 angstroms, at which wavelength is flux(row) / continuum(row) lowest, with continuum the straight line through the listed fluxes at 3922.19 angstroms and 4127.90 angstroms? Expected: 3934.86 angstroms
